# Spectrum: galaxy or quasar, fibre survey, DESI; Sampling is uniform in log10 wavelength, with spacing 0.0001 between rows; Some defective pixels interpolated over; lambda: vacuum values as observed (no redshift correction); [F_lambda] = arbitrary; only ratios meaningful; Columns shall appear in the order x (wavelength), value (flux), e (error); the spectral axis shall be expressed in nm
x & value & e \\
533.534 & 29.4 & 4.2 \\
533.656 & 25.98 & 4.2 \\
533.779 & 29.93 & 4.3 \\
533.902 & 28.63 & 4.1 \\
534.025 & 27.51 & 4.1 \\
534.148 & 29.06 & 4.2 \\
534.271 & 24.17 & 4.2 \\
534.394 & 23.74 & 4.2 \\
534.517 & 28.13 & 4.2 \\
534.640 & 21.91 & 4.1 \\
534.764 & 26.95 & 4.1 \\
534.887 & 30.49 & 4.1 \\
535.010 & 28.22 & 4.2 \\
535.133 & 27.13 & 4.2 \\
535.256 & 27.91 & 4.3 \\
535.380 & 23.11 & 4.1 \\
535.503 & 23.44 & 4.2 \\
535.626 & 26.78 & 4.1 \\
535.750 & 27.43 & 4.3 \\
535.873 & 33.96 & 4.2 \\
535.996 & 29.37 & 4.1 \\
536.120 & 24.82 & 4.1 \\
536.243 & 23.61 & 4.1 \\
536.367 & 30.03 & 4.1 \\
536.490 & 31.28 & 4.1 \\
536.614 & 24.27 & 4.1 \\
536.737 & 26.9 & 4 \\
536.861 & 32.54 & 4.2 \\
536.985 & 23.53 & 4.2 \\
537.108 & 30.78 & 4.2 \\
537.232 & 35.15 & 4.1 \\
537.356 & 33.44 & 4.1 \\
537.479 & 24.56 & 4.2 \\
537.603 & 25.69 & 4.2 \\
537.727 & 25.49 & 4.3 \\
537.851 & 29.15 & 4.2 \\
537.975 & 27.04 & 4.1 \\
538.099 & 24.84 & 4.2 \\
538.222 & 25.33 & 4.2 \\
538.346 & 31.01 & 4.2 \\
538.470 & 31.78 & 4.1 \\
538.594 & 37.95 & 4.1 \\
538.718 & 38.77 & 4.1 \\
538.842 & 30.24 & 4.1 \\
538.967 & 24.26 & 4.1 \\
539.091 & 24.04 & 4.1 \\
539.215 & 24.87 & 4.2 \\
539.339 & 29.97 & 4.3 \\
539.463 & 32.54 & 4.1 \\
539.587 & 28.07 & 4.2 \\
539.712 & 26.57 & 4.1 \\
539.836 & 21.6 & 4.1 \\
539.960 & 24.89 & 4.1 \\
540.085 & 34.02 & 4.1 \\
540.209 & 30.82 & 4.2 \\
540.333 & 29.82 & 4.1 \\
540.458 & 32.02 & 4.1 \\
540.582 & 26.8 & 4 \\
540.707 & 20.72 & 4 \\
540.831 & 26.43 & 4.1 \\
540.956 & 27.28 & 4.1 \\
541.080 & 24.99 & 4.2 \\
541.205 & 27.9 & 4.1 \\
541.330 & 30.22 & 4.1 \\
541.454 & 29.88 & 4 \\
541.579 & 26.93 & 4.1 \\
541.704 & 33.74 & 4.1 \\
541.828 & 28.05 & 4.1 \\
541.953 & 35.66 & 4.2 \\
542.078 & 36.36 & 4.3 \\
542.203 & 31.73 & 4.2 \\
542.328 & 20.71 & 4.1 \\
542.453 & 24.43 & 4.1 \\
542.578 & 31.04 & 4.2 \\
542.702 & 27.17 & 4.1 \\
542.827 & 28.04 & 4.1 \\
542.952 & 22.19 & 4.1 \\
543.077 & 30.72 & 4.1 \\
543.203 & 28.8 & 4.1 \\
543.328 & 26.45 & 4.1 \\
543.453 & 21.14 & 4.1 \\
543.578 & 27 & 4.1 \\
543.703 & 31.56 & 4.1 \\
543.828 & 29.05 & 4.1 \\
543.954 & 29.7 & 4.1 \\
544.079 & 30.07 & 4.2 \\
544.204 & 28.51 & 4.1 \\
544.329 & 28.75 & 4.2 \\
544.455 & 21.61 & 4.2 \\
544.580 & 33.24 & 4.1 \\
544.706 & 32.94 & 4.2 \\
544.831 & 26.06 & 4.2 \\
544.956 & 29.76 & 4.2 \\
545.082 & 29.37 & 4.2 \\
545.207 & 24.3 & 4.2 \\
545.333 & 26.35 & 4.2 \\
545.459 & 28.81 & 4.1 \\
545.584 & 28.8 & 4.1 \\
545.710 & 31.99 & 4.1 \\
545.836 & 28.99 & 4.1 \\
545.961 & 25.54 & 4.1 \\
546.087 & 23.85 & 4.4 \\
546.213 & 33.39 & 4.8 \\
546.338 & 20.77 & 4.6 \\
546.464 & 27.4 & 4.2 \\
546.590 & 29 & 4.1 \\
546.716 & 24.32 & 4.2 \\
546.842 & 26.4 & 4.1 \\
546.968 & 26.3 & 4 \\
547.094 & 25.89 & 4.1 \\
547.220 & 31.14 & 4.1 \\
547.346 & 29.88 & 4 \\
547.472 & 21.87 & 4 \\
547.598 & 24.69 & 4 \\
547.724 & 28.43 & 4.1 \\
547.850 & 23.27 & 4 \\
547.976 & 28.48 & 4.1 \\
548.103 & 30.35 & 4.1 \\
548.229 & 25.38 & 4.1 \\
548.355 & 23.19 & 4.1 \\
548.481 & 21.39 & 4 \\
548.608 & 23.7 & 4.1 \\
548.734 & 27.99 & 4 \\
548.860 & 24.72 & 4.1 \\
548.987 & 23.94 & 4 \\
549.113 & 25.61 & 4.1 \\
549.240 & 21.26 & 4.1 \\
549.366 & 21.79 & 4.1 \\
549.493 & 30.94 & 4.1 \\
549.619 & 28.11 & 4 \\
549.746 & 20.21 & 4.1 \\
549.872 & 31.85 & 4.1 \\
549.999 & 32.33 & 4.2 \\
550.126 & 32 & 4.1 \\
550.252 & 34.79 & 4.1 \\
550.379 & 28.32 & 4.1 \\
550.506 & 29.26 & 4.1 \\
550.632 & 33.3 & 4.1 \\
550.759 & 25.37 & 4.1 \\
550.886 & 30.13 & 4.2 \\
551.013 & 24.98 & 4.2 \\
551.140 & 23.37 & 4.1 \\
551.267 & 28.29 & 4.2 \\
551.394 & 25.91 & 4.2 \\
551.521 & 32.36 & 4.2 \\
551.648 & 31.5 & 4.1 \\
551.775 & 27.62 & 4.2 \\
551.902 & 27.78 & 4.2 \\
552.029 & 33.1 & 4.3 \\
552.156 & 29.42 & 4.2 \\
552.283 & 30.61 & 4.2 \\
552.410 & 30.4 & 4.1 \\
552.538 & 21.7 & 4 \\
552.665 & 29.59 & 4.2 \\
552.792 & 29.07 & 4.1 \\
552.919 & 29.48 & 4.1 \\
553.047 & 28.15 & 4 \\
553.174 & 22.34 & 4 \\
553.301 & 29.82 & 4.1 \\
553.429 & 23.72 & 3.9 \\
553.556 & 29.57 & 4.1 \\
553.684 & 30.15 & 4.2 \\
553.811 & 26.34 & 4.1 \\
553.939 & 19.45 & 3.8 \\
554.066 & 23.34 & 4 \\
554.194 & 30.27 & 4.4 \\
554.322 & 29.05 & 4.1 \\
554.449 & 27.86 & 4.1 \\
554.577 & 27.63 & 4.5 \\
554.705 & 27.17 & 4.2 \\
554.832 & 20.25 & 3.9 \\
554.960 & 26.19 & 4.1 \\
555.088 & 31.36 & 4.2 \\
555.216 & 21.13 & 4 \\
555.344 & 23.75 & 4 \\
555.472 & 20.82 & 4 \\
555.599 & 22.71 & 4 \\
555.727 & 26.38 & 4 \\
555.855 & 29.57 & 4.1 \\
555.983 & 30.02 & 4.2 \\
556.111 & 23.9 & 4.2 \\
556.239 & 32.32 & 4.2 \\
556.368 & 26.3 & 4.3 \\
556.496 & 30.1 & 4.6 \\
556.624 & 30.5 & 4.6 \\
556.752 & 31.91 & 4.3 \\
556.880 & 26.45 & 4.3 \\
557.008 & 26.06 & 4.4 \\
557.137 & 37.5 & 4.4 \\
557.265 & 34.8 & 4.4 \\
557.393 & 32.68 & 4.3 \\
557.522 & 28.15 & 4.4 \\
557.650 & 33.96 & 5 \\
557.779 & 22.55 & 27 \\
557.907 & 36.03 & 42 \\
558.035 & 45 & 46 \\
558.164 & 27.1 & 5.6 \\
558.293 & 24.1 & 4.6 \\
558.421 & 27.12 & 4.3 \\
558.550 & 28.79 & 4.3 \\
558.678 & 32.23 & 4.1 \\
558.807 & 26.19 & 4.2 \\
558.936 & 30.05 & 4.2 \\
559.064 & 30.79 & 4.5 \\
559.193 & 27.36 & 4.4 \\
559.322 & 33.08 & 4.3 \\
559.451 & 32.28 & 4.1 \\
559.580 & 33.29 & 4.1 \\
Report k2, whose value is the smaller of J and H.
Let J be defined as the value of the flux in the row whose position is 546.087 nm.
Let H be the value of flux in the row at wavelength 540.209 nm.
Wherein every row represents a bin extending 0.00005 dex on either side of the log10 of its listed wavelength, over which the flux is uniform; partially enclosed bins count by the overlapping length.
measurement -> 24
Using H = 30.82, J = 23.85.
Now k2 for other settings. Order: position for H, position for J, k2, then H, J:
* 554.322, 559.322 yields 29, 29.05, 33.08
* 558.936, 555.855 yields 30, 30.05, 29.57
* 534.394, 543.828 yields 24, 23.74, 29.05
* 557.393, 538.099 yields 25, 32.68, 24.84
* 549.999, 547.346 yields 30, 32.33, 29.88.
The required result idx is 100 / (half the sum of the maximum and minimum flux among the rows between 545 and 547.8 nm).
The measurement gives 3.7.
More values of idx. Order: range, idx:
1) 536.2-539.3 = 3.2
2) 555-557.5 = 3.4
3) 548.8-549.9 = 3.8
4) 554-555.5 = 3.9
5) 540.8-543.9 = 3.5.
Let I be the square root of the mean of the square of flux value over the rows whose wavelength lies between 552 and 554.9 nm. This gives 27.6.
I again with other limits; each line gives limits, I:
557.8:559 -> 31.3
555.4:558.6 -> 29.9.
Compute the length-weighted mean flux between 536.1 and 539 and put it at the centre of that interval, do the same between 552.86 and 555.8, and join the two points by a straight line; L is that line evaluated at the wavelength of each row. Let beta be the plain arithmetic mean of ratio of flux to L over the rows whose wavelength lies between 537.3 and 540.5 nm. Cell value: 1.00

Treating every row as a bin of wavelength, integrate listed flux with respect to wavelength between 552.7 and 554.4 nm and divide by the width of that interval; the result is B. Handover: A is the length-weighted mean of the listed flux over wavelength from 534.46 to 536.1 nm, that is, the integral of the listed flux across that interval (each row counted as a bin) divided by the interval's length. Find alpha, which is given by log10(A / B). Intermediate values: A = 27.2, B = 27.0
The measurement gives 0.00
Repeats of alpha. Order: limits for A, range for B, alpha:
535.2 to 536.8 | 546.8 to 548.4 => 0.01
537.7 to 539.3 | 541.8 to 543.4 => 0.01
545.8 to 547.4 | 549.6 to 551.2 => -0.03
